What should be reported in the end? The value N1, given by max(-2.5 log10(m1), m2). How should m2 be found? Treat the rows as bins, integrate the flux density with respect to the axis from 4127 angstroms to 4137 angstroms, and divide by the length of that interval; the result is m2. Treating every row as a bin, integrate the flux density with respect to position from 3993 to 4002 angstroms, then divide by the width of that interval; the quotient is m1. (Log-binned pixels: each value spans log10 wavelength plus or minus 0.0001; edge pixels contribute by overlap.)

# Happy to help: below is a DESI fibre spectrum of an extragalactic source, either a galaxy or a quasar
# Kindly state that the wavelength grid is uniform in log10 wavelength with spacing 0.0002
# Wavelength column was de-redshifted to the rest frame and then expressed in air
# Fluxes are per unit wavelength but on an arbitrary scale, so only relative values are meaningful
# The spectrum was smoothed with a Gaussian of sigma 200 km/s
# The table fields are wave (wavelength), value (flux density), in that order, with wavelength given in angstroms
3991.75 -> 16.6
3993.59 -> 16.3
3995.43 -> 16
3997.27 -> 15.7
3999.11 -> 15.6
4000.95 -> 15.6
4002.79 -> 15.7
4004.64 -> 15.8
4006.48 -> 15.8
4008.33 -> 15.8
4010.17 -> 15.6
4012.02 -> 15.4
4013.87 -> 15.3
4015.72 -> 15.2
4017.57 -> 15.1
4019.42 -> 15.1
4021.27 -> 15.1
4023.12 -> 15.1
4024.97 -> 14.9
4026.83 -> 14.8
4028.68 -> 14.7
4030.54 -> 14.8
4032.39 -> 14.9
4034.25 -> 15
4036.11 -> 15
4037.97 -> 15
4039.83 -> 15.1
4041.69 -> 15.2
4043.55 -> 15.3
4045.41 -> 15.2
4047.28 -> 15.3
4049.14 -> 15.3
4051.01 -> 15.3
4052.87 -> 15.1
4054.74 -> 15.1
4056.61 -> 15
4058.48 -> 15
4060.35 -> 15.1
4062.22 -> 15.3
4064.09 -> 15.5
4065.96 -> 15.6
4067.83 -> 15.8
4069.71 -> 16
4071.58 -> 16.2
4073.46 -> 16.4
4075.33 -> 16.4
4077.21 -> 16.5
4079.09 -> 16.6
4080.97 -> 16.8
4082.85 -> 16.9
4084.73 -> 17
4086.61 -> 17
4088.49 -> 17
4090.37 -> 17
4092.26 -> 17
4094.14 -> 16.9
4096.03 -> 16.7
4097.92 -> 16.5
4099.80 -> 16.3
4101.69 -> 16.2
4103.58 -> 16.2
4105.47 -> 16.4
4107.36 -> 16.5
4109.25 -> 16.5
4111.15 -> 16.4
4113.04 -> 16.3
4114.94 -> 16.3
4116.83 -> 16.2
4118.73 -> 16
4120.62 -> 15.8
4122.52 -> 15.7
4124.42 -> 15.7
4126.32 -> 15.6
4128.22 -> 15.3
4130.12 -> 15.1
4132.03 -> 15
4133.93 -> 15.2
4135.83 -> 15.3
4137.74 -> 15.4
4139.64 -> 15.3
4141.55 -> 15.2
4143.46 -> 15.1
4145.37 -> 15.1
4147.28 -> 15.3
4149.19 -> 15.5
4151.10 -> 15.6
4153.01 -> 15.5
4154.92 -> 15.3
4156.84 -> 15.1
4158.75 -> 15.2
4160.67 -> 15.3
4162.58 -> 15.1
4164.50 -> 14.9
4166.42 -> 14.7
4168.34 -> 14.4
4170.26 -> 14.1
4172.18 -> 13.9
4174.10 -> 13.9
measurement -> 15.2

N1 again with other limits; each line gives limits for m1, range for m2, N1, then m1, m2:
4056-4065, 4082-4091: 17.0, 15.2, 17.0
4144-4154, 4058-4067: 15.3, 15.4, 15.3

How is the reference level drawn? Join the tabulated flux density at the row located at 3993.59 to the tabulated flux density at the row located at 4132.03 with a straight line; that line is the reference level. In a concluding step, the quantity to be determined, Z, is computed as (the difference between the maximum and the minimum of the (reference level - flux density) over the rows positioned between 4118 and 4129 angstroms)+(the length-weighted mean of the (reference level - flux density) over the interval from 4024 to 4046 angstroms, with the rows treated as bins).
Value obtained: 1.5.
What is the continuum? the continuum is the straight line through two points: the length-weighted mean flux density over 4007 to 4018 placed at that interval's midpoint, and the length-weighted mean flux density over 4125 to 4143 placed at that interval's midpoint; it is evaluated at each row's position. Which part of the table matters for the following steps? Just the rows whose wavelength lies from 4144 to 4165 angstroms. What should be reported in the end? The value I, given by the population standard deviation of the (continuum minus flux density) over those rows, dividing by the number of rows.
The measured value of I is 0.20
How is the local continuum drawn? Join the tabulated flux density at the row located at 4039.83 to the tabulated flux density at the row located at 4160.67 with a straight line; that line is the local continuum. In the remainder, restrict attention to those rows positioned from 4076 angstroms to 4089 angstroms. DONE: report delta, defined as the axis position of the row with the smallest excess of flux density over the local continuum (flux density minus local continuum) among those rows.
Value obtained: 4077.21 angstroms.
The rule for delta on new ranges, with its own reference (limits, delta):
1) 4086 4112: 4103.58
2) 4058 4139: 4132.03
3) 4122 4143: 4132.03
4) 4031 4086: 4032.39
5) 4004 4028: 4026.83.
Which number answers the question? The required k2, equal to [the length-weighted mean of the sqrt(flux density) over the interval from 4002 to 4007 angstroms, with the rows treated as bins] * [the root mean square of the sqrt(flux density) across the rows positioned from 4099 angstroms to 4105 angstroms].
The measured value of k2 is 16.0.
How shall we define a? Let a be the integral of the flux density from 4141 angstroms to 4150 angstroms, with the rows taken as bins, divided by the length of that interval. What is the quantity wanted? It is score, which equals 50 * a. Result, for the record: 762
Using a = 15.2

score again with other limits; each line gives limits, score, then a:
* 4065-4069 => 786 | 15.7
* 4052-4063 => 754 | 15.1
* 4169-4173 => 702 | 14.0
